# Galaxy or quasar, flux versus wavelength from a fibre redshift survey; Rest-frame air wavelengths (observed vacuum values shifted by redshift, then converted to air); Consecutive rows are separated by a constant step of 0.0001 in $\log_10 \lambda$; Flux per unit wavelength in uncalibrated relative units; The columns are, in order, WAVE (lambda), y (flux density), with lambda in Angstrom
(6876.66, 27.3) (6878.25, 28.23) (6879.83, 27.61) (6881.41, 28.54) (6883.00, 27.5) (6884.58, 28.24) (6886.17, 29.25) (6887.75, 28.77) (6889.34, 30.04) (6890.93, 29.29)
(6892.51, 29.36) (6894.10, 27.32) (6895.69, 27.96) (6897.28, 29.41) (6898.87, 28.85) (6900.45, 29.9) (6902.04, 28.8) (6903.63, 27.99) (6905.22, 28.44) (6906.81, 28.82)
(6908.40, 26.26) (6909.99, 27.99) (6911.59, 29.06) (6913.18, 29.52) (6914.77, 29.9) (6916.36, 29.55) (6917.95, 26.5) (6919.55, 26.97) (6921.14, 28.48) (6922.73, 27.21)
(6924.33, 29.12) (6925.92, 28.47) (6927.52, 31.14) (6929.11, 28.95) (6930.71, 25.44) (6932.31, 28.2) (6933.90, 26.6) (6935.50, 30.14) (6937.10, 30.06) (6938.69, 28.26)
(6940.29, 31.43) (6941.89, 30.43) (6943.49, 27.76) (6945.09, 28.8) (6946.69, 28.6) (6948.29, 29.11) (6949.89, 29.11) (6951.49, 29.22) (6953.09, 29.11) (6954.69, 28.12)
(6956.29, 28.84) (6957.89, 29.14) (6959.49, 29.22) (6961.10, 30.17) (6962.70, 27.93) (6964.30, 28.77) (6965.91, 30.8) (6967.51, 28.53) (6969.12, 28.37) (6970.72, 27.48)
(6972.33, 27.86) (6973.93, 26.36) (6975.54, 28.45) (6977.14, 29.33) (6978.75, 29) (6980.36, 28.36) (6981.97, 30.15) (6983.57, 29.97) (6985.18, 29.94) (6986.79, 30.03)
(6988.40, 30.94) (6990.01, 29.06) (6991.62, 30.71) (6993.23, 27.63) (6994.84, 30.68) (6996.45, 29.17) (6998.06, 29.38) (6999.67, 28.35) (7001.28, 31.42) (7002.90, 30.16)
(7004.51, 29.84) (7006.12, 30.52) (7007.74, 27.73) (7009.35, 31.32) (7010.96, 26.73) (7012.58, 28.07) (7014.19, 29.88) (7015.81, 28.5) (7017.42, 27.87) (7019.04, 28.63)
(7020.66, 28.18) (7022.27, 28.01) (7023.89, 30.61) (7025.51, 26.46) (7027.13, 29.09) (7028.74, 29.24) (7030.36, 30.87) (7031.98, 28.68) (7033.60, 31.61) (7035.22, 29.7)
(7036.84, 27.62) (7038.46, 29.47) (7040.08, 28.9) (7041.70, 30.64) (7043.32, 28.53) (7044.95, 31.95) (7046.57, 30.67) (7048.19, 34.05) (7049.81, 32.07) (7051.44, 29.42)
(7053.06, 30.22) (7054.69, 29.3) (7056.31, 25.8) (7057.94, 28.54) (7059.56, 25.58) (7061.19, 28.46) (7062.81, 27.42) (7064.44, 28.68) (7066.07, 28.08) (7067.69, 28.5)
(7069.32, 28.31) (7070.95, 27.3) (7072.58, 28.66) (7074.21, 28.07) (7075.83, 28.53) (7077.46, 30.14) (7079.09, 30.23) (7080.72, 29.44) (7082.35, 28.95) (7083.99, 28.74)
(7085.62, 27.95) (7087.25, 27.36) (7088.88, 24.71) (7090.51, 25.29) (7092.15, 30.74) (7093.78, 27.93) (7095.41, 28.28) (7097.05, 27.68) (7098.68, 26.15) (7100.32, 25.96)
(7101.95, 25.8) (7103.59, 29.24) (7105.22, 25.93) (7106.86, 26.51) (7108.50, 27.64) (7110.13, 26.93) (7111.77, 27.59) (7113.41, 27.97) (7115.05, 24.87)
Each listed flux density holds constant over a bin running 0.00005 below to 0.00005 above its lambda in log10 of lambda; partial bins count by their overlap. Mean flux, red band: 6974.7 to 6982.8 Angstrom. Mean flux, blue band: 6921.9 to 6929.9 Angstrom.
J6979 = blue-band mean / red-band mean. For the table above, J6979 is 1.00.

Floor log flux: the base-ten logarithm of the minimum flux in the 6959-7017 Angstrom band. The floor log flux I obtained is 1.42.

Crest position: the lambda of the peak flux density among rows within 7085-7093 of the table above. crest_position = 7092.15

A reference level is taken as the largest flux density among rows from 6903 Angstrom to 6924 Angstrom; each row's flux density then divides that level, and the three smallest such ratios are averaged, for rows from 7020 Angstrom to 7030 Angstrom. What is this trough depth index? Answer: 1.01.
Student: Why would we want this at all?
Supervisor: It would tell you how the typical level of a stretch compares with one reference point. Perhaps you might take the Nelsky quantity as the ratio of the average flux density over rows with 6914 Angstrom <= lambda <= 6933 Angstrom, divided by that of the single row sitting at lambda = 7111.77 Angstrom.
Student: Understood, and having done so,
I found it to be 1.03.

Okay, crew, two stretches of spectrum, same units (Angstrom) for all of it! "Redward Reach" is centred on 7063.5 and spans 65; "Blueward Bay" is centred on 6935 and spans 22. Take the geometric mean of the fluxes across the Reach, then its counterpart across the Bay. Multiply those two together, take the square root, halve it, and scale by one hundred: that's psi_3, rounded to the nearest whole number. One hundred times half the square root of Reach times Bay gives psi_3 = 1442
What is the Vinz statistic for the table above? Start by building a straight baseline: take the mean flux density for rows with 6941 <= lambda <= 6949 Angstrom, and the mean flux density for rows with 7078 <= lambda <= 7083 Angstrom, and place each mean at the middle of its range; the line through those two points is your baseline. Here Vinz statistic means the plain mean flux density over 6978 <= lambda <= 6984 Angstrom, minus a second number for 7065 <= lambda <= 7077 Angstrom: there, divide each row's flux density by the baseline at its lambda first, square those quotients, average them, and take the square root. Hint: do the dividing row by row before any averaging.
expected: 28.4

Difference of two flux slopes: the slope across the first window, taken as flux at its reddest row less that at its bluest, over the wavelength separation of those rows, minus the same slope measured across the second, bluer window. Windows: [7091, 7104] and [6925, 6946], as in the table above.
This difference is -0.15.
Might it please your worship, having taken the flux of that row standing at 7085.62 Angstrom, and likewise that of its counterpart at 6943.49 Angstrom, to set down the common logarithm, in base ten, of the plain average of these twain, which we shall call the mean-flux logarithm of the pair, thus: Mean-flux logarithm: 1.44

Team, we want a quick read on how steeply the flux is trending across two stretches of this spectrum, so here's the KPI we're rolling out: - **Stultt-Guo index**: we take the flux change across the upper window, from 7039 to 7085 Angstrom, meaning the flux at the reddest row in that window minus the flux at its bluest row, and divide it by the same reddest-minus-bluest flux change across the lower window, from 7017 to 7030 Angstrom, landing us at -0.1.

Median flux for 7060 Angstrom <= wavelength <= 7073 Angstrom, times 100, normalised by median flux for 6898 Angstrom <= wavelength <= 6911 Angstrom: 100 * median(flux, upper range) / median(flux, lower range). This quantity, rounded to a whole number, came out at 99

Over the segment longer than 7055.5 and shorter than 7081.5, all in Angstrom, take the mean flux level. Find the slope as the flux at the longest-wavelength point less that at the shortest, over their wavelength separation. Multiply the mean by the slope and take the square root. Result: 2.1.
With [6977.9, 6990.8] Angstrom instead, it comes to 0.4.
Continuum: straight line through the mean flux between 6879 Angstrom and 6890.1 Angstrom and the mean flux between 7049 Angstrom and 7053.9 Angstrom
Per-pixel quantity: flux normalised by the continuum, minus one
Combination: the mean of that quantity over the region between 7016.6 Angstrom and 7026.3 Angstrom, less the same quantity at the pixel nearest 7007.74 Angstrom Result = 0.014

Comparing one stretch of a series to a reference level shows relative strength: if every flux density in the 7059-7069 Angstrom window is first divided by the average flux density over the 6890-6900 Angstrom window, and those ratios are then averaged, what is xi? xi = 0.97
